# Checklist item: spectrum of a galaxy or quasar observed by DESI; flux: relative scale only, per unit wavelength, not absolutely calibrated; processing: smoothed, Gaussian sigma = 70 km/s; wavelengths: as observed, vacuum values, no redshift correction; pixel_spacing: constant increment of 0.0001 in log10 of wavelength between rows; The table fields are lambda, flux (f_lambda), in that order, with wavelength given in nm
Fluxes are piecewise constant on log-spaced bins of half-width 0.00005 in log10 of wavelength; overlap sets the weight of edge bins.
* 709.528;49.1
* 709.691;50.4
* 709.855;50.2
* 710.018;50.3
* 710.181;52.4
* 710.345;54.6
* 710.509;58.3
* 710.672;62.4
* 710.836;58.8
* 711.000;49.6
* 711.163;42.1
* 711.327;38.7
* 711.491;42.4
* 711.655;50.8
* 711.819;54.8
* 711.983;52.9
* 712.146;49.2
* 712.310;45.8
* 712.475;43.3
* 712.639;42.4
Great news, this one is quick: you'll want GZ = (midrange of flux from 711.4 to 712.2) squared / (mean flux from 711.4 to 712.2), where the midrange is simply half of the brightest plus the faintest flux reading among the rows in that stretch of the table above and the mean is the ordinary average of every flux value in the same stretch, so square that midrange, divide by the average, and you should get 47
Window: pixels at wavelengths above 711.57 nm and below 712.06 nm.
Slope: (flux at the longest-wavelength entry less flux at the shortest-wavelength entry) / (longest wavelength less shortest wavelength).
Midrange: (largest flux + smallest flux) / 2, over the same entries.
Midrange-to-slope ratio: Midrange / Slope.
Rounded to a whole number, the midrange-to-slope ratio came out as 8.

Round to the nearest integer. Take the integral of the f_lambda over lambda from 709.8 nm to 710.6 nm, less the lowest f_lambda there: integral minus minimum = -7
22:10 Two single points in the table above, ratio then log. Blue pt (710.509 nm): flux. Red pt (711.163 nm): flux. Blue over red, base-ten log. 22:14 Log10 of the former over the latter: 0.14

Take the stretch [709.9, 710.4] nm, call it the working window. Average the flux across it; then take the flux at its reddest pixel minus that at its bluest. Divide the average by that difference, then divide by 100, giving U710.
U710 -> 0.12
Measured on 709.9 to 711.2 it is -0.07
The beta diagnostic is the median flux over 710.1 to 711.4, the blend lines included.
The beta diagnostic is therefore 53.5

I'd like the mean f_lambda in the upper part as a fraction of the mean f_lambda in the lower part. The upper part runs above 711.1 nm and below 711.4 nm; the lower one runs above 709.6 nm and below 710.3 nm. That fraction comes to 0.79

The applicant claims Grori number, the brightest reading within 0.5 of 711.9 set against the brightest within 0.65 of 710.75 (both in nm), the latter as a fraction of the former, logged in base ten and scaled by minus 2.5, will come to -0.14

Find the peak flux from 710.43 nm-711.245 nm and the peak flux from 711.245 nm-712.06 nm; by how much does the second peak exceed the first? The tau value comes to -8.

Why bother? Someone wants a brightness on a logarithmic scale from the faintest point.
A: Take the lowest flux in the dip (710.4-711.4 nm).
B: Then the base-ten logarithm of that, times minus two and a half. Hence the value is -3.97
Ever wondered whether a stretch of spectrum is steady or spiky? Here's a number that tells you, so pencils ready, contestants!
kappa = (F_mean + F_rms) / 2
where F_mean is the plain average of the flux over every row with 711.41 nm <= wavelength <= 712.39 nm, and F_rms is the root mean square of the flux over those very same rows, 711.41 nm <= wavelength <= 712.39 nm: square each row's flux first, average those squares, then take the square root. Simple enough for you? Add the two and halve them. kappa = 49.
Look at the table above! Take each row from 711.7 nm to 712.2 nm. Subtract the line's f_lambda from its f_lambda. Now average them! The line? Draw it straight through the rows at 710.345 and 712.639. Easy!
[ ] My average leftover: 6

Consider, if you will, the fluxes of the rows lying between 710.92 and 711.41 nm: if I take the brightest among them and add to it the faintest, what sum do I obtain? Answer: 88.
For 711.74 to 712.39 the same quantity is 101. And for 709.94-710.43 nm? 105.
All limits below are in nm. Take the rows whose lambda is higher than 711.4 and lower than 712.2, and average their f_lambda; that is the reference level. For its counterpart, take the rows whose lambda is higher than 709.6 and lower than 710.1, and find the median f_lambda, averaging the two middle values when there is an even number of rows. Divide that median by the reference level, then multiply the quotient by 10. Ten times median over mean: 10.1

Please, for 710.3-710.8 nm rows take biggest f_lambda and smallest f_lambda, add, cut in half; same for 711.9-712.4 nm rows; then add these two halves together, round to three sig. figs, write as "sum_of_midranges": 108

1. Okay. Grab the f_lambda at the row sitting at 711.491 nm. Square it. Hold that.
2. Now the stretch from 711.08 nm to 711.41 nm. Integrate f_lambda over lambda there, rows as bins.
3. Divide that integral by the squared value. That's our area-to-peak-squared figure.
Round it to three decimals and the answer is 0.007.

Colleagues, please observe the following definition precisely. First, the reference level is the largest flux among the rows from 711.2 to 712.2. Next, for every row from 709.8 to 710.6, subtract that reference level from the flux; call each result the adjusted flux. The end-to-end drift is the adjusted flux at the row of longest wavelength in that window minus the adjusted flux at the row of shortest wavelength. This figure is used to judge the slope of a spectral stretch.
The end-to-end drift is 8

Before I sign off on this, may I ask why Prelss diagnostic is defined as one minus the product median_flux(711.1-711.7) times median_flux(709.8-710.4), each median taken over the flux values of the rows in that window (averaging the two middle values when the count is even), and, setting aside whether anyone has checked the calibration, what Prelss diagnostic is -2169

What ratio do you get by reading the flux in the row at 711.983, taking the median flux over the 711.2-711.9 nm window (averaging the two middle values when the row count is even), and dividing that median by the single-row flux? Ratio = 0.88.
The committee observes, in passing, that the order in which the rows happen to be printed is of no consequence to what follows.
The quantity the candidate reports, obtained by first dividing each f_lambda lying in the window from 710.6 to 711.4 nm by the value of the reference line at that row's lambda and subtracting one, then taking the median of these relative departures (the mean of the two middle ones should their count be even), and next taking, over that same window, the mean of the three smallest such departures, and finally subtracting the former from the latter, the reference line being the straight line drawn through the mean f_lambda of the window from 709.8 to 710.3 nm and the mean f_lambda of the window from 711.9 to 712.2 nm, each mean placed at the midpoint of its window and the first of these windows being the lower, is -0.12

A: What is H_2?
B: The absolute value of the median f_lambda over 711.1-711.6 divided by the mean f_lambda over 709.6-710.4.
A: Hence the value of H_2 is 0.82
